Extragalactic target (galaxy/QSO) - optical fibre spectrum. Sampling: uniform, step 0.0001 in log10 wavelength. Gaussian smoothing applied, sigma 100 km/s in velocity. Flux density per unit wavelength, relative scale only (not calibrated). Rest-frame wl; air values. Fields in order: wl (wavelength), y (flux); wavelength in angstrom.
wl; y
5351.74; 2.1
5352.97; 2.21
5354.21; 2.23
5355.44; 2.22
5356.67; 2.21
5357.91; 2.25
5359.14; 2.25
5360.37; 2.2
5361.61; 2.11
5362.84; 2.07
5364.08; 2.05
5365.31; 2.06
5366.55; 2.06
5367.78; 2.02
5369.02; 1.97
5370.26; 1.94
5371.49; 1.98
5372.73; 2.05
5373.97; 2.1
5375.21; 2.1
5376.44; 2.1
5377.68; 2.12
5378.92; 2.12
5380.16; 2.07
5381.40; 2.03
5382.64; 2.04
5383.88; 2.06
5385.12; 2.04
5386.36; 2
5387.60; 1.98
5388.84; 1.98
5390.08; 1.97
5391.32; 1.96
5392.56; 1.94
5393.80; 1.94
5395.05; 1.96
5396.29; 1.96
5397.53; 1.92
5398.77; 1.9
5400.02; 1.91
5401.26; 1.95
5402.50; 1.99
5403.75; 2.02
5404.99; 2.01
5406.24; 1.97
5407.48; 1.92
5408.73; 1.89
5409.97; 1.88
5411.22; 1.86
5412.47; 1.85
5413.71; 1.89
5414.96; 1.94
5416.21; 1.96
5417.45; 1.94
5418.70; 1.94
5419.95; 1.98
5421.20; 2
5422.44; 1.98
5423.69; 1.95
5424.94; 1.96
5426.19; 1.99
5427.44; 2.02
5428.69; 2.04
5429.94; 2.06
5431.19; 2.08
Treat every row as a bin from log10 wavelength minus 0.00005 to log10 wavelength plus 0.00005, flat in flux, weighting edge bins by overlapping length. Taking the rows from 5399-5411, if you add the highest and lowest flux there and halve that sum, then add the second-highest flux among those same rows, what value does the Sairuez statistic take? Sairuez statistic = 3.96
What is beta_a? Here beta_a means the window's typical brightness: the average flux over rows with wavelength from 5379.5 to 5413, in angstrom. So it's 1.963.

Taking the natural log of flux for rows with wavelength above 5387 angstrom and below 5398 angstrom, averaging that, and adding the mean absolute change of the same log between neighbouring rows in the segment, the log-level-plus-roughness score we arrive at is 0.678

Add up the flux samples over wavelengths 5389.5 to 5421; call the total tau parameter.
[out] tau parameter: 48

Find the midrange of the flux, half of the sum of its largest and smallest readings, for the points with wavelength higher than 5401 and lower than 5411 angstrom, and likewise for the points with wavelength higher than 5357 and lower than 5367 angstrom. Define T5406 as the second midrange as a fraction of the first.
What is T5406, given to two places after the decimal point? 1.10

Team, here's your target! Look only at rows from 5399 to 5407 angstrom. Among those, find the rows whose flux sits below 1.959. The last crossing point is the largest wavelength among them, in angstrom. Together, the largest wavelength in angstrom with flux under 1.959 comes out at 5401.26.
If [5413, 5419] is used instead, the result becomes 5418.70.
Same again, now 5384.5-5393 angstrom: 5392.56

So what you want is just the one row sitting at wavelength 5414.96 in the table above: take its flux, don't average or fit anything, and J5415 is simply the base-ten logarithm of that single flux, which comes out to 0.288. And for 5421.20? 0.301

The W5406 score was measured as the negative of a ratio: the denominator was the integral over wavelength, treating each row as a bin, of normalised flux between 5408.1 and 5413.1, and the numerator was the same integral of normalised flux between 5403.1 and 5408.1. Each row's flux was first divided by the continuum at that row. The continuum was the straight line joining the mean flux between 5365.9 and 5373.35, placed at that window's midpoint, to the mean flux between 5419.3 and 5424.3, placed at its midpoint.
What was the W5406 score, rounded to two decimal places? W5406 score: -1.06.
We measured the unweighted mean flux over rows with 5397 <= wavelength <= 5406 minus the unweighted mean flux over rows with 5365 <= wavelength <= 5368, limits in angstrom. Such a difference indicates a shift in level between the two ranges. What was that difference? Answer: -0.09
